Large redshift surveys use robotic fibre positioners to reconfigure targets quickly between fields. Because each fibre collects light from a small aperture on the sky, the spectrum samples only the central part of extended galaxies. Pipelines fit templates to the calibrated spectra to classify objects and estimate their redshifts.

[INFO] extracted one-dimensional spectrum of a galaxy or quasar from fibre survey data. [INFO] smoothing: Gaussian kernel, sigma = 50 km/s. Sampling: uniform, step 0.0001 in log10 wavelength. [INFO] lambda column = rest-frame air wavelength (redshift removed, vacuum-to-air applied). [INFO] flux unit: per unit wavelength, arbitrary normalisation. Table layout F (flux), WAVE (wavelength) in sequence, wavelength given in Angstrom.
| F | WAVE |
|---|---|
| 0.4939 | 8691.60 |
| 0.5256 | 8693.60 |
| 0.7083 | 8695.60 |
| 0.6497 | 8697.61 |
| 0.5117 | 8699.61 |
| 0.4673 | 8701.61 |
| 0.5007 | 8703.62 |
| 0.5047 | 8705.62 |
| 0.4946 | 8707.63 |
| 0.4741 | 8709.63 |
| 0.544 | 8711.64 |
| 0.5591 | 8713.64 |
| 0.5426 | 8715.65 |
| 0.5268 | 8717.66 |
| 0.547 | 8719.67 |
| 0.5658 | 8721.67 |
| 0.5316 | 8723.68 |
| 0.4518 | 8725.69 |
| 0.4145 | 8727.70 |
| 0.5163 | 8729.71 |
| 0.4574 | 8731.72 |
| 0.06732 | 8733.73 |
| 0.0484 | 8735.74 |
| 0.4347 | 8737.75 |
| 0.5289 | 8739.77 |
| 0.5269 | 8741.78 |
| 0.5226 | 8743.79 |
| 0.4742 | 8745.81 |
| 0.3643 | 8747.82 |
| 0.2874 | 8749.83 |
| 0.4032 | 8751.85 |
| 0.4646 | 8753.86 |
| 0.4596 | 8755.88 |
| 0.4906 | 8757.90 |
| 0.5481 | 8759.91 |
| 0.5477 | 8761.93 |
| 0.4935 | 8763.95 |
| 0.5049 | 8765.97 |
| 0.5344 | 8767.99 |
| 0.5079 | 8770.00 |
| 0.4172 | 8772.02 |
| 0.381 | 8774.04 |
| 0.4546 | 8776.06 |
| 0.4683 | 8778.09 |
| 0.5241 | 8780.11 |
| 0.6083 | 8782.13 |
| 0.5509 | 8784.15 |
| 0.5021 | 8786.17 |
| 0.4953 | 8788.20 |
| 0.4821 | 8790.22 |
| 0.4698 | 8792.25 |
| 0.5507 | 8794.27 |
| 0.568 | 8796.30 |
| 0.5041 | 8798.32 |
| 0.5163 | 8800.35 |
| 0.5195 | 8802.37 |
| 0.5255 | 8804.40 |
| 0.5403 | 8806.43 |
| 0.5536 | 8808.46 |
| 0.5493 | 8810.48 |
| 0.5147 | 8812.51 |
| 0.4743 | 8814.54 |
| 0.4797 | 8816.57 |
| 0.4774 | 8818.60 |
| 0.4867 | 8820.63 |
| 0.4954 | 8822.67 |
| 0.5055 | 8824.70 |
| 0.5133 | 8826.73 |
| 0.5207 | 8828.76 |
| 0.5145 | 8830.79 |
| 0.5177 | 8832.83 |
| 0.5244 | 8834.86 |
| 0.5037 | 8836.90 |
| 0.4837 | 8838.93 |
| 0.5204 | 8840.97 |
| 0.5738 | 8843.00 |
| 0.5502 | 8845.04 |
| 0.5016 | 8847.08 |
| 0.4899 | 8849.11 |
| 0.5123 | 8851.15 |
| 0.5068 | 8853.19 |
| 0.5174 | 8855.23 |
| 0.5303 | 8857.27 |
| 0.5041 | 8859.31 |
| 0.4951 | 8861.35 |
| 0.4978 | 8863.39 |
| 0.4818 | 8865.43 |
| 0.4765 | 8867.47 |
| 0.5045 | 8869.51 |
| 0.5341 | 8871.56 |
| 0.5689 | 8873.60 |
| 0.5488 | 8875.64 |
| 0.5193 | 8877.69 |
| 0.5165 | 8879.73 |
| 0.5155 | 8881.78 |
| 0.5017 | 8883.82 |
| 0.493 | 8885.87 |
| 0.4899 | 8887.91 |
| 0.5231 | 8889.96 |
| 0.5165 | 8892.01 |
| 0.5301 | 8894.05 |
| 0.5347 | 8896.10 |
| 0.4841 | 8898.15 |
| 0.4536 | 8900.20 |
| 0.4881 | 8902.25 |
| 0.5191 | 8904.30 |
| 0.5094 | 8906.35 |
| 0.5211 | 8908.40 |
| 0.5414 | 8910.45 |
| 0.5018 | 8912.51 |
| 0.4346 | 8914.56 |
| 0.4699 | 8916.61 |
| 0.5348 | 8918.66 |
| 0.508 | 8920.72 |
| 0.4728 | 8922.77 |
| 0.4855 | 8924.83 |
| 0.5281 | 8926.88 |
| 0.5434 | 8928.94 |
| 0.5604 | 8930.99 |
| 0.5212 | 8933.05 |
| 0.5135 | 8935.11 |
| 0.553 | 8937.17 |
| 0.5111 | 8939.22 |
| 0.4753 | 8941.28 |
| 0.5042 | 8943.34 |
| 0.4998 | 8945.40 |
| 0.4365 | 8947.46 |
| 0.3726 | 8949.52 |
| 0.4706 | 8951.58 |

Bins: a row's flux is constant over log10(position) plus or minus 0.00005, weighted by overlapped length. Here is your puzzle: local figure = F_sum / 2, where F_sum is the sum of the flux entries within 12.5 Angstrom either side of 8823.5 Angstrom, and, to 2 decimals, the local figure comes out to 3.01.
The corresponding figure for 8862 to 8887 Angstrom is 3.08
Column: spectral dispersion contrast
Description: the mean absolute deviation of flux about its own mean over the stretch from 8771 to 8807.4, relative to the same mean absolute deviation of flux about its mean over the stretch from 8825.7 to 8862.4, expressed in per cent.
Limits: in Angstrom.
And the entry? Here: 279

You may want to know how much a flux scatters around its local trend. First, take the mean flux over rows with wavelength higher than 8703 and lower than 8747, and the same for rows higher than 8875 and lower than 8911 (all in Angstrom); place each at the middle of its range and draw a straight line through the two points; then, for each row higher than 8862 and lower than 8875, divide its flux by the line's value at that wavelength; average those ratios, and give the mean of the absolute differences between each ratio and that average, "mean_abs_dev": 0.05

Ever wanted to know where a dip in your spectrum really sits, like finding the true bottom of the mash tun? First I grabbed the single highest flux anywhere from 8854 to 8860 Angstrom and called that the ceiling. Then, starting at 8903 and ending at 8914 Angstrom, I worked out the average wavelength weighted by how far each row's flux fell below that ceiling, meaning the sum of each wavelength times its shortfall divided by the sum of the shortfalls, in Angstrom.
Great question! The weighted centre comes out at 8908.5 Angstrom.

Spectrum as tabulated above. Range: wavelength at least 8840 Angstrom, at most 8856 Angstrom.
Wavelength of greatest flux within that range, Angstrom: 8843.00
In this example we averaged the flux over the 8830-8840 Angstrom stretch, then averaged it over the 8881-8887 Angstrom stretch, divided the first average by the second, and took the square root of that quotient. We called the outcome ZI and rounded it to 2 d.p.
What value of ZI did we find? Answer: 1.01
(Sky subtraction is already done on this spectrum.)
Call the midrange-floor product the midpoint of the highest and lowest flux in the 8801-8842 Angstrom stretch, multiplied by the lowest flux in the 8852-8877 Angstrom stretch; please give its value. 0.245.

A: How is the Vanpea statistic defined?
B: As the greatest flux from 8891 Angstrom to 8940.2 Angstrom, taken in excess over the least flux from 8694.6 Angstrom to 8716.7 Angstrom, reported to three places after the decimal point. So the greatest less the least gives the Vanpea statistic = 0.093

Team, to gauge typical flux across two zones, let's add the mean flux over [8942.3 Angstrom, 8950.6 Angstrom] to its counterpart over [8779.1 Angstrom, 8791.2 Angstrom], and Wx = 0.98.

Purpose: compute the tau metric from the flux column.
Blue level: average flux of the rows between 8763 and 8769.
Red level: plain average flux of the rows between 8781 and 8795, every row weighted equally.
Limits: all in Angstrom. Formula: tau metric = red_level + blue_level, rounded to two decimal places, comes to 1.03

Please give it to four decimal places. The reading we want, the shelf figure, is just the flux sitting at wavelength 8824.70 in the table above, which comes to 0.5055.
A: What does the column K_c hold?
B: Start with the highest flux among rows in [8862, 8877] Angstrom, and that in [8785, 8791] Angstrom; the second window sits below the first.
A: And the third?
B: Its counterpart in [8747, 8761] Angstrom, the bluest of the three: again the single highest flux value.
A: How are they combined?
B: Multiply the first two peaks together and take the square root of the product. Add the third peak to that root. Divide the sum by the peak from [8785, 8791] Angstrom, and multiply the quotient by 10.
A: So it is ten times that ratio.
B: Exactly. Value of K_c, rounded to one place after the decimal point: 21.6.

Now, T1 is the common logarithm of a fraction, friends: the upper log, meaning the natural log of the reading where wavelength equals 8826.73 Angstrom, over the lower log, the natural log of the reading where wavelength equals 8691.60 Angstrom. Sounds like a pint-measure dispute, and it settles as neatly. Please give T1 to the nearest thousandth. -0.024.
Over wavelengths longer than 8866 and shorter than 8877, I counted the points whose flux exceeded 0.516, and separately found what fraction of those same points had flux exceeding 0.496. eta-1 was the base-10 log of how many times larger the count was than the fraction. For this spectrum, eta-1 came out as 0.57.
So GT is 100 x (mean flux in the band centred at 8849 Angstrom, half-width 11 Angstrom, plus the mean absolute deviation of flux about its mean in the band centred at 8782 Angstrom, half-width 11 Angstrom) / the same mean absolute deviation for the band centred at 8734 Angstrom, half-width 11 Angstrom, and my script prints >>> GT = 440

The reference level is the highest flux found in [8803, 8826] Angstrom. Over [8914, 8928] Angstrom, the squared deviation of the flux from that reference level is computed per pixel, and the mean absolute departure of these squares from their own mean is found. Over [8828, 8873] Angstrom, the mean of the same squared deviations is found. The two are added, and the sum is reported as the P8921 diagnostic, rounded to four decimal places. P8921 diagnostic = 0.0058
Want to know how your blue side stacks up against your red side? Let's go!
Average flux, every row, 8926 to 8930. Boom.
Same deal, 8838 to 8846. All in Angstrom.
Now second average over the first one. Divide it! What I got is 0.99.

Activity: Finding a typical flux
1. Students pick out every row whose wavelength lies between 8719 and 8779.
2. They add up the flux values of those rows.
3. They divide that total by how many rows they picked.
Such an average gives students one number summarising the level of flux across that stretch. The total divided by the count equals 0.447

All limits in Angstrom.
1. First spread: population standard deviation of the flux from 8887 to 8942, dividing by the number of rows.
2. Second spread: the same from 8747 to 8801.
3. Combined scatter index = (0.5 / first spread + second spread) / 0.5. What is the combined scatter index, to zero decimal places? 34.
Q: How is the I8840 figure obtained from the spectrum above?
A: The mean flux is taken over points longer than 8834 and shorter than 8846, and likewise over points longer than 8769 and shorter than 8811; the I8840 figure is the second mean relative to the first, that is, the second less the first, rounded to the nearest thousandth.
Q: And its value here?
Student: -0.017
